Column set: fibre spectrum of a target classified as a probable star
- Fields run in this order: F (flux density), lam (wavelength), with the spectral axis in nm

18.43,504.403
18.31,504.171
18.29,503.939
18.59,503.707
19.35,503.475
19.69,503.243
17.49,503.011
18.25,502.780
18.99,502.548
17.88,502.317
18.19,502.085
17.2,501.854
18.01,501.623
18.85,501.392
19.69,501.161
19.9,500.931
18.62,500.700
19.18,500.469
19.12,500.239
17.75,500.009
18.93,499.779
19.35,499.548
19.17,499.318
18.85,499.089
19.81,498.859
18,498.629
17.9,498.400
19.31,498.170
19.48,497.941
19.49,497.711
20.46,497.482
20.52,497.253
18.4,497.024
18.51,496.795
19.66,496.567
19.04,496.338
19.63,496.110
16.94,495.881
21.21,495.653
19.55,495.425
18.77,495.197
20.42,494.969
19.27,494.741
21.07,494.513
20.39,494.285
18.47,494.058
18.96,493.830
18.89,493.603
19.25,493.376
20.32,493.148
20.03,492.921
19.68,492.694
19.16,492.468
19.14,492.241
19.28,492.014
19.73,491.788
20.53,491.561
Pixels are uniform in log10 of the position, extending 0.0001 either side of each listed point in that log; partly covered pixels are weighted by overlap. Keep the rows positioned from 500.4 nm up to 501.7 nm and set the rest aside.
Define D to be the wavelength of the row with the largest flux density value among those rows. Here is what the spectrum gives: 500.931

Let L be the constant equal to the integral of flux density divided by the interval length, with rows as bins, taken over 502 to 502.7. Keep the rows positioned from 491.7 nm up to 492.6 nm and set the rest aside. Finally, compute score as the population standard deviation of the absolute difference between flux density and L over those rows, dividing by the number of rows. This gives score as 0.24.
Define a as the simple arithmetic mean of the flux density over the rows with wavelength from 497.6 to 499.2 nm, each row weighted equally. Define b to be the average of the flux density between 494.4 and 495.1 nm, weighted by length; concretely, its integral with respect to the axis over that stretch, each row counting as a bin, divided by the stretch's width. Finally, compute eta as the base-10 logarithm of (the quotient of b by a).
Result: 0.03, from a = 19.0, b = 20.2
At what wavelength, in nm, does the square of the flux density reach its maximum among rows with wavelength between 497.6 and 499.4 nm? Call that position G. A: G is 498.859 nm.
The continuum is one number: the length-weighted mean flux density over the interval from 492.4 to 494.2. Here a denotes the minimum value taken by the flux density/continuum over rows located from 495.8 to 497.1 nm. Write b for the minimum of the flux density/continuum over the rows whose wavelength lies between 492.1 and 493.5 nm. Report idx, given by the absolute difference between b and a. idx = 0.11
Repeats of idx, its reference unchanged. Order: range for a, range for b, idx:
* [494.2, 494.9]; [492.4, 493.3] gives 0.01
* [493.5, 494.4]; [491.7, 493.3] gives 0.03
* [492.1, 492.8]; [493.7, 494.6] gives 0.03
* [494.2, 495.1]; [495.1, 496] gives 0.12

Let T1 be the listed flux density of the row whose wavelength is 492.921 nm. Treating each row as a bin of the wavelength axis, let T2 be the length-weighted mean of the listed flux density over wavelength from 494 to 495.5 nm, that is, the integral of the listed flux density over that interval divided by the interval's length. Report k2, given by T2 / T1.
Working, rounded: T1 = 20.03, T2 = 19.8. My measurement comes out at 0.99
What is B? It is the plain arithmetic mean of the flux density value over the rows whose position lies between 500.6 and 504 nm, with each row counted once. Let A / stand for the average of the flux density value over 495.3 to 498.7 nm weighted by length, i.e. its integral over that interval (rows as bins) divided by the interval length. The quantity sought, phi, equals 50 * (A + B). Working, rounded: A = 19.2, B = 18.6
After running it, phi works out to 1891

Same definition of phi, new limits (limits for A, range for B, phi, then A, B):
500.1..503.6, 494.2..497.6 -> 1914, 18.7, 19.6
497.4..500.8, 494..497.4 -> 1924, 19.0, 19.5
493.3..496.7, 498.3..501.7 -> 1916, 19.4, 18.9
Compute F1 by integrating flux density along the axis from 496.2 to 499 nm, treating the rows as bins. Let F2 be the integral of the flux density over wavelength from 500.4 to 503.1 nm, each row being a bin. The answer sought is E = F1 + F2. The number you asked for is 104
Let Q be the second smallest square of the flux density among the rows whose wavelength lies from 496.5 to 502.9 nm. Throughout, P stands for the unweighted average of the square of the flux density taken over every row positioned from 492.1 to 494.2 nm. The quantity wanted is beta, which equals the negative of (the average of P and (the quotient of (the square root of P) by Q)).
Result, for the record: -187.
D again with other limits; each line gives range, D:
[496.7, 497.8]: 497.253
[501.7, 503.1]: 502.548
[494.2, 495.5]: 494.513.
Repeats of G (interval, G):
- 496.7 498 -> 497.253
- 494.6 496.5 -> 495.653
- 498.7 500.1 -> 498.859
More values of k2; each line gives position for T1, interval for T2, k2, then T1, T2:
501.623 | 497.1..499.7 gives 1.07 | 18.01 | 19.3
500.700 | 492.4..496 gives 1.05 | 18.62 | 19.5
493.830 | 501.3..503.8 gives 0.97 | 18.96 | 18.4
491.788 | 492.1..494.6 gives 0.99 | 19.73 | 19.6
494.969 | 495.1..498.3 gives 0.95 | 20.42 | 19.4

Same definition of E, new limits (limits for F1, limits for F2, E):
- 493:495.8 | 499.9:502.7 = 107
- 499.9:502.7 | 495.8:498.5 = 104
